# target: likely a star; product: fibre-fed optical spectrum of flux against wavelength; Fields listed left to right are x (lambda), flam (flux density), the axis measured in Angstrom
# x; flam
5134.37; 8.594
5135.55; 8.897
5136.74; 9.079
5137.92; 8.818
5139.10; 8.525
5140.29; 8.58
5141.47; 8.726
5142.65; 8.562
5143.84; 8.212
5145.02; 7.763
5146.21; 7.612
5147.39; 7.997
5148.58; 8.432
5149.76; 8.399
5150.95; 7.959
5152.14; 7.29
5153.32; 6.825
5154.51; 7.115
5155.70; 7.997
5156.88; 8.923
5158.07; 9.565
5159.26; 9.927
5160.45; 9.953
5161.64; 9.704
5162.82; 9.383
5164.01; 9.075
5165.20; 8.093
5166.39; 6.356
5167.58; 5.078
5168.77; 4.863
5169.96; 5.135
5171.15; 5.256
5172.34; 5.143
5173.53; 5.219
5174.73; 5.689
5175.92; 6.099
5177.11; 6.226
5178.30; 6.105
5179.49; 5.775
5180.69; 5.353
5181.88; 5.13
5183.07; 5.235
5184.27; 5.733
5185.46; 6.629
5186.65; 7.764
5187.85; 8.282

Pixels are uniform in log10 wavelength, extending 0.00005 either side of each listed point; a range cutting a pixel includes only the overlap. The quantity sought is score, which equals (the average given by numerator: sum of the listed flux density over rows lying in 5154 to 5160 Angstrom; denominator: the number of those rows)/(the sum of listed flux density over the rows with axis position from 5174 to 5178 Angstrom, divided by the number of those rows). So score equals 1.4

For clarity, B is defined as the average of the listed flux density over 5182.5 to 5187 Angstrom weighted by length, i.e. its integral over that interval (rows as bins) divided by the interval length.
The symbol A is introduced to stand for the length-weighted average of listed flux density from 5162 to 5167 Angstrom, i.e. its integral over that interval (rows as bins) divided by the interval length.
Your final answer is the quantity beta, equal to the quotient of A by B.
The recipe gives 1.32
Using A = 8.3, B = 6.3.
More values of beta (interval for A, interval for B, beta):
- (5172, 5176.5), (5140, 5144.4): 0.65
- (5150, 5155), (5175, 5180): 1.22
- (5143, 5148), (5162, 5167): 0.95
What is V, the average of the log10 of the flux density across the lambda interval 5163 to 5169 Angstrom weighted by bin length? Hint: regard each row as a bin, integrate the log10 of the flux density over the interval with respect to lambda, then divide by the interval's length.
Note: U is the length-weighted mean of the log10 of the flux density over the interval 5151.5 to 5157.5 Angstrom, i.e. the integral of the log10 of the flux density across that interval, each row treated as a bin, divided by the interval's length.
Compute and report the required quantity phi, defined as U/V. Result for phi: 1.06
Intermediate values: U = 0.881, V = 0.83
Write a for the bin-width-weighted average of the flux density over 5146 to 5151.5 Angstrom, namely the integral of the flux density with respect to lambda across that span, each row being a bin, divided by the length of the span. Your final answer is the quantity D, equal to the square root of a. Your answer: 2.8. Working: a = 8.1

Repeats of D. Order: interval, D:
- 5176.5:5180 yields 2.5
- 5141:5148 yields 2.9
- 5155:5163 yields 3.1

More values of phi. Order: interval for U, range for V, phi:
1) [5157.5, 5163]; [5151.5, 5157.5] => 1.12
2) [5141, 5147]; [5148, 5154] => 1.03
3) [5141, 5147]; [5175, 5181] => 1.18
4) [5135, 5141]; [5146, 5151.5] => 1.04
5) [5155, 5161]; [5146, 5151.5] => 1.06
